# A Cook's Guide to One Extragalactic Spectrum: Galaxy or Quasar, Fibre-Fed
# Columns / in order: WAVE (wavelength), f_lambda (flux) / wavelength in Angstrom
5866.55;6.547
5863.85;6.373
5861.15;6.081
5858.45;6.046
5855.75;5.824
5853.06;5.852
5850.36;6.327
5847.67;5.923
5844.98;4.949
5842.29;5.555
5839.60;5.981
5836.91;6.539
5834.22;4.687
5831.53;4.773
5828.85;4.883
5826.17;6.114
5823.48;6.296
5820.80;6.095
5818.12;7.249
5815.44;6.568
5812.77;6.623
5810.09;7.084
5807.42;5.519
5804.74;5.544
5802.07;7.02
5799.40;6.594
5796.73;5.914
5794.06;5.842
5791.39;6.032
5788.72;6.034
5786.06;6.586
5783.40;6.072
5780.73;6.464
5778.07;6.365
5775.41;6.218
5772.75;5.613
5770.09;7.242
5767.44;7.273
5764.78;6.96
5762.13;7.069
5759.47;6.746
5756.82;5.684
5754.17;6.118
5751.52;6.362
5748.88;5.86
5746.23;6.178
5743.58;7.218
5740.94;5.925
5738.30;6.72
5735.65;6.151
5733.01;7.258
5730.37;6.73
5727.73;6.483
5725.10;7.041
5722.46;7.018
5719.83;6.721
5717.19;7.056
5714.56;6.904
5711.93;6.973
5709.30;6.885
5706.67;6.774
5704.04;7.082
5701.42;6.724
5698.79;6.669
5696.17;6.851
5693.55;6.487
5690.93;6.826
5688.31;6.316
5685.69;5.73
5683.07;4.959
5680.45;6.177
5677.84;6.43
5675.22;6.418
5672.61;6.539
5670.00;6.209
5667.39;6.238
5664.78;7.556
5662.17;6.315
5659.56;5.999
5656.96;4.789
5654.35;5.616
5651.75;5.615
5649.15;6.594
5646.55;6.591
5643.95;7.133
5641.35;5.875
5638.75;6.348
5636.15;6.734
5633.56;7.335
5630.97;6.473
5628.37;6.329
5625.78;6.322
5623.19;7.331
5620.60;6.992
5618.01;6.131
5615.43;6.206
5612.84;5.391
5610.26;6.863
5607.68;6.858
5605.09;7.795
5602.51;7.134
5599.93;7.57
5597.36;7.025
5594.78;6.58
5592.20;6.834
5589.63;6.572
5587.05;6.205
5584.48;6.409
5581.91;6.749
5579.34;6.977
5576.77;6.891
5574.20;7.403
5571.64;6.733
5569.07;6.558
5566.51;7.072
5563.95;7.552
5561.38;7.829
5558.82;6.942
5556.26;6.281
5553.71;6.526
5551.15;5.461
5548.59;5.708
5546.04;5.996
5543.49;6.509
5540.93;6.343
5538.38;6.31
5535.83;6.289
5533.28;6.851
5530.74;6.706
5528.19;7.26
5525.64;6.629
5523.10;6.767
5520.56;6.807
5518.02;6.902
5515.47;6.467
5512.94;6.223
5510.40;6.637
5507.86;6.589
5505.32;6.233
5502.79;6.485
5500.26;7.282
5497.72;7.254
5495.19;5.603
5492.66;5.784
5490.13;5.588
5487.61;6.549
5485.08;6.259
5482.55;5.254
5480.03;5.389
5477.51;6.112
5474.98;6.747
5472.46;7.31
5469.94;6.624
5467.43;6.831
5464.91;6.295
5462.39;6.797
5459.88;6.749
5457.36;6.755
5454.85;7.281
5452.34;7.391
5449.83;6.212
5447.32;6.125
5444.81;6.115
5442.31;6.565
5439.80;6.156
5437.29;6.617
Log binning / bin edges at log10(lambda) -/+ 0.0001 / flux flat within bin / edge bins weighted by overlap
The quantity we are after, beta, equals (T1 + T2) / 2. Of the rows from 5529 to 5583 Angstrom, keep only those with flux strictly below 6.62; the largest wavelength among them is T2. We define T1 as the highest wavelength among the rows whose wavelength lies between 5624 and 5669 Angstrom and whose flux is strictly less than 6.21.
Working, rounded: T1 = 5659.56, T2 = 5569.07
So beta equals 5614.3 Angstrom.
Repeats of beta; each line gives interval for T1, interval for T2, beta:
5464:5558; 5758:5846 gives 5698.1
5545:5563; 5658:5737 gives 5643.4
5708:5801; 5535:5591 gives 5693.2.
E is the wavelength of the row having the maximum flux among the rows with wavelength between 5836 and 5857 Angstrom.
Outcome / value 5836.91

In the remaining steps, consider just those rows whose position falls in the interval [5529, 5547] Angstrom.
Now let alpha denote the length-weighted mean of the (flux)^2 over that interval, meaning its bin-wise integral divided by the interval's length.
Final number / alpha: 41.8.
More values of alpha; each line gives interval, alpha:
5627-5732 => 42.5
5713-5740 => 46.3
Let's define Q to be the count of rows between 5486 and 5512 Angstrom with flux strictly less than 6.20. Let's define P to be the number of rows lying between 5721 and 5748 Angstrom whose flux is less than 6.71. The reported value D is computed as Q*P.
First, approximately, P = 4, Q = 3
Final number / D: 12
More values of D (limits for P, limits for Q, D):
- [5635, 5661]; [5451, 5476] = 0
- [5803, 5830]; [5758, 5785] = 16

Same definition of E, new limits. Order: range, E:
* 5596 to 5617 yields 5605.09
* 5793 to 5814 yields 5810.09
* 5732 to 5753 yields 5733.01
